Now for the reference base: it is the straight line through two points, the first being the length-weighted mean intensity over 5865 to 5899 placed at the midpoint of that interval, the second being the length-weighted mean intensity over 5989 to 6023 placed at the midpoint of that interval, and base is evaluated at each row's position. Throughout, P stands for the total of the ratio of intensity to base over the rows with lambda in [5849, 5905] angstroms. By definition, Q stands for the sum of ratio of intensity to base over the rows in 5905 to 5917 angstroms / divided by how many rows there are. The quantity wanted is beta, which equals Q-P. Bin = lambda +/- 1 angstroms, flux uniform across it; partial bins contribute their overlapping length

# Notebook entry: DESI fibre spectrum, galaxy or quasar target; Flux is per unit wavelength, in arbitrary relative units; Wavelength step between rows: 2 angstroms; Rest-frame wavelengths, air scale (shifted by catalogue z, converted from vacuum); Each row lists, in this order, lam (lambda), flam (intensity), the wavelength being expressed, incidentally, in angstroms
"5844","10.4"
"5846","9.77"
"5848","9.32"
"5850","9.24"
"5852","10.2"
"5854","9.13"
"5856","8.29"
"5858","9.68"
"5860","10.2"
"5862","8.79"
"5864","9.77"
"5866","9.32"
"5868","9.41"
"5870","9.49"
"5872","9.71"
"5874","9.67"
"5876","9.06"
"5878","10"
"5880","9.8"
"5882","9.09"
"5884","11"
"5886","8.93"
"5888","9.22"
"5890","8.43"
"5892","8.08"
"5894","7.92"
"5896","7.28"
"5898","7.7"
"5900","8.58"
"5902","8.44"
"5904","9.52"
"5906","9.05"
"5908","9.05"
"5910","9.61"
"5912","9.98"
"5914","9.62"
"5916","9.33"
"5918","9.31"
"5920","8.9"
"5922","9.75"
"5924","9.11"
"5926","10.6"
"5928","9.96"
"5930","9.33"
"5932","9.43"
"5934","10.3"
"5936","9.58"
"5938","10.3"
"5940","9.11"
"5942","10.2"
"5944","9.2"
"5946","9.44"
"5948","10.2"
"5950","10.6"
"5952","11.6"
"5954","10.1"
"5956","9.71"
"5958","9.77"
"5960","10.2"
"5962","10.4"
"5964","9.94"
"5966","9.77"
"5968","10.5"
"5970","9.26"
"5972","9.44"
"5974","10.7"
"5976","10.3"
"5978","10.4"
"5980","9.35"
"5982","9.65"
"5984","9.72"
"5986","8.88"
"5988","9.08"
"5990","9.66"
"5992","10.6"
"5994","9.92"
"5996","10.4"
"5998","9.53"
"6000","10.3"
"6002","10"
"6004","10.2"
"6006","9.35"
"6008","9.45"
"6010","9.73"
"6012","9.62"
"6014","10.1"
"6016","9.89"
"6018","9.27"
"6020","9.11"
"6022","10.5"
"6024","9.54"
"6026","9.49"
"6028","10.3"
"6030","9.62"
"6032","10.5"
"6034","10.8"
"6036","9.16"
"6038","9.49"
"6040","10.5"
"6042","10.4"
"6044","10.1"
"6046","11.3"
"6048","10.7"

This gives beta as -27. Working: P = 28.4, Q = 1.02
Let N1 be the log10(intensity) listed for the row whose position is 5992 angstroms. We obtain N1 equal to 1.03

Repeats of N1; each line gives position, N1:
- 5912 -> 1.00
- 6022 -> 1.02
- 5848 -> 0.97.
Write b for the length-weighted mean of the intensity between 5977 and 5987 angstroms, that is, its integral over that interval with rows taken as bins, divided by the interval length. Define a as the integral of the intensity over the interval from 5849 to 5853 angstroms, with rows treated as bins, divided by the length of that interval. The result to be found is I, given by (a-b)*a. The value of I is 1.2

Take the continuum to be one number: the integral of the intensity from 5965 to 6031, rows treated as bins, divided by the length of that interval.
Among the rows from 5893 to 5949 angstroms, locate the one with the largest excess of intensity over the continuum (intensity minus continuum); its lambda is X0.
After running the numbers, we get 5926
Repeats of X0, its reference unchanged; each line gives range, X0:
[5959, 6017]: 5974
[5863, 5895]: 5884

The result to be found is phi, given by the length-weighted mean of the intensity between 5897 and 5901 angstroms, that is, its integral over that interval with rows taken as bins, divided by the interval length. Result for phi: 8.1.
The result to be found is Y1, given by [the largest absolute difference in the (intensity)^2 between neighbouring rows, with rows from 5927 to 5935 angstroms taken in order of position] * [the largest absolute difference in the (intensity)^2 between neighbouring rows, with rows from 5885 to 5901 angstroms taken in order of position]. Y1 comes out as 246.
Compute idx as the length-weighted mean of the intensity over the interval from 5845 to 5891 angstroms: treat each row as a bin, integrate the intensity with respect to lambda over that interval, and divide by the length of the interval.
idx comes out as 9.5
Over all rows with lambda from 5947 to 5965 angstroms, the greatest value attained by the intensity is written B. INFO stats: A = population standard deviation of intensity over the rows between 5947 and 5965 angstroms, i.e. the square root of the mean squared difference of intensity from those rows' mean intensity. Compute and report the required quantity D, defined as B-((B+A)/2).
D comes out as 5.53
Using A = 0.54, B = 11.6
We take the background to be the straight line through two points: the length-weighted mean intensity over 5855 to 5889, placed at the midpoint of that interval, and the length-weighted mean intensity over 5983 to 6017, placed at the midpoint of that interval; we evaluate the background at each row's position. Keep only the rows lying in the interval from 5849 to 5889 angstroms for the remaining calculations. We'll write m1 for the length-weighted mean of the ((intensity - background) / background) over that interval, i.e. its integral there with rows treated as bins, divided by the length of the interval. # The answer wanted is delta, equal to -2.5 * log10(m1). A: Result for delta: 7.4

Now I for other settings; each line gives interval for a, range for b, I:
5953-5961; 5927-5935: 1.9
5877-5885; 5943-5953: -2.3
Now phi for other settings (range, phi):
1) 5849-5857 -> 9.2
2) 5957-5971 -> 10.0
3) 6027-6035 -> 10.3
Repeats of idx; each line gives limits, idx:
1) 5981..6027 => 9.7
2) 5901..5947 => 9.5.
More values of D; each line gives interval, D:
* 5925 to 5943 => 5.05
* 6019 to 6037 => 5.10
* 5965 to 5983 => 5.09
